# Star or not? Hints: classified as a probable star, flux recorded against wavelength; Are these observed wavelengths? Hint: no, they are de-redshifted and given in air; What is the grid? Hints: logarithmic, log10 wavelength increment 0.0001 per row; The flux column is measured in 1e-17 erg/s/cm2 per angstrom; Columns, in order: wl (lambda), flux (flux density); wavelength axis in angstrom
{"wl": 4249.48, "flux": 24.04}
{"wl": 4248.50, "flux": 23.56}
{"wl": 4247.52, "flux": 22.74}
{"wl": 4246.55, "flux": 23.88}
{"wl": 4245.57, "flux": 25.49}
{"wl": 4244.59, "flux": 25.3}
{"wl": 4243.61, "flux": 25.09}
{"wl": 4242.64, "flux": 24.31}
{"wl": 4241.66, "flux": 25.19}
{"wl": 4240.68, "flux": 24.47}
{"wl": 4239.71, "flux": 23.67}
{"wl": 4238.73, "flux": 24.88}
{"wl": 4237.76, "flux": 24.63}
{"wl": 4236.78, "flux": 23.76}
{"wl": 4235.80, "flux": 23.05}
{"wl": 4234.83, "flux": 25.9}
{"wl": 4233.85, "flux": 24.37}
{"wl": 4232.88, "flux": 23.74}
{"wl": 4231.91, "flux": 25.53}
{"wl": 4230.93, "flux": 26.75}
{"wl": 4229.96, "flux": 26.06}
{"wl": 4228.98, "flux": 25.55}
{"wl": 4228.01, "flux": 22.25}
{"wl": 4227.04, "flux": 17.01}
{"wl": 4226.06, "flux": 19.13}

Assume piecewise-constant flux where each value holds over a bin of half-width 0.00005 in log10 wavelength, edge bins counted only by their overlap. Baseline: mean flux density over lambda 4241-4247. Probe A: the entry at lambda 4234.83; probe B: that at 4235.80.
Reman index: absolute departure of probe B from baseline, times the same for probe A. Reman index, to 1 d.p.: 1.9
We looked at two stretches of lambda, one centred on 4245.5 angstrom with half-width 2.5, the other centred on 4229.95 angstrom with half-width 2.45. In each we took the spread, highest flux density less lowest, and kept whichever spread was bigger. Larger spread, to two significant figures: 4.5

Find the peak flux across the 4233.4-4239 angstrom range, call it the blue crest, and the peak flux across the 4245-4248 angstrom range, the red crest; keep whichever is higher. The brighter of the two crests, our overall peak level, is 25.9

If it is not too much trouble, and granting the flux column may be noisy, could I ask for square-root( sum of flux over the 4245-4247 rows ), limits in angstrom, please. 7.03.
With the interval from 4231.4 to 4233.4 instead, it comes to 7.02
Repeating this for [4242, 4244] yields 7.03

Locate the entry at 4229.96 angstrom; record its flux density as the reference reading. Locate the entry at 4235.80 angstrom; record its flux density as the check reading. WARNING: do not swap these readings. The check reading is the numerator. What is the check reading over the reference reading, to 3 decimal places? 0.884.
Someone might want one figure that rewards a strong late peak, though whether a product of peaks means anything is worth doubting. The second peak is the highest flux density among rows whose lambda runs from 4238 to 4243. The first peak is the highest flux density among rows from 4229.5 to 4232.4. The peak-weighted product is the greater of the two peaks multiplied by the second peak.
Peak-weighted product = 674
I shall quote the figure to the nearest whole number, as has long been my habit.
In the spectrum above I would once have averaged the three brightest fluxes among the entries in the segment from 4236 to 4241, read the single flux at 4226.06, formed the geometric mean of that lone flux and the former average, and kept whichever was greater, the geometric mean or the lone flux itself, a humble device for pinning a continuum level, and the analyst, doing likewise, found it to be 22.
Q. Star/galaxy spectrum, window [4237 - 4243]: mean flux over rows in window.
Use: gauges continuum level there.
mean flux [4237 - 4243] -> 24.5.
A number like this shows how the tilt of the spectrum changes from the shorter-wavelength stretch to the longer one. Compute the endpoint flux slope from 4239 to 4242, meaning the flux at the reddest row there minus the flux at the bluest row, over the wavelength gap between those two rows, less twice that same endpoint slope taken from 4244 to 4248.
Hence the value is 2.5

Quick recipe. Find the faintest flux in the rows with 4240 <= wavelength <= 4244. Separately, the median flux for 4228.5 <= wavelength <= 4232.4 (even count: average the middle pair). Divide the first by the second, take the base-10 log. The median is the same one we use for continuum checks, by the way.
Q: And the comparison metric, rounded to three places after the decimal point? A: -0.026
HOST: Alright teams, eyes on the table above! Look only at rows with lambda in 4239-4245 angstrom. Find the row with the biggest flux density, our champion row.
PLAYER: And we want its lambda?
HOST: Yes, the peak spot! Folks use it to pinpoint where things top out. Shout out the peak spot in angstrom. 4244.59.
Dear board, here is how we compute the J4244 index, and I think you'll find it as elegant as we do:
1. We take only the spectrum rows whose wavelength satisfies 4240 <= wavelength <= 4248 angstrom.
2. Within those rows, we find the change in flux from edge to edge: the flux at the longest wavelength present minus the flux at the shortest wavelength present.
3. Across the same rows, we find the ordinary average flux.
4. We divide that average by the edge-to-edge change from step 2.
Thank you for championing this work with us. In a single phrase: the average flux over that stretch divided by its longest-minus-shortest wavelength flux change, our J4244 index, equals -14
